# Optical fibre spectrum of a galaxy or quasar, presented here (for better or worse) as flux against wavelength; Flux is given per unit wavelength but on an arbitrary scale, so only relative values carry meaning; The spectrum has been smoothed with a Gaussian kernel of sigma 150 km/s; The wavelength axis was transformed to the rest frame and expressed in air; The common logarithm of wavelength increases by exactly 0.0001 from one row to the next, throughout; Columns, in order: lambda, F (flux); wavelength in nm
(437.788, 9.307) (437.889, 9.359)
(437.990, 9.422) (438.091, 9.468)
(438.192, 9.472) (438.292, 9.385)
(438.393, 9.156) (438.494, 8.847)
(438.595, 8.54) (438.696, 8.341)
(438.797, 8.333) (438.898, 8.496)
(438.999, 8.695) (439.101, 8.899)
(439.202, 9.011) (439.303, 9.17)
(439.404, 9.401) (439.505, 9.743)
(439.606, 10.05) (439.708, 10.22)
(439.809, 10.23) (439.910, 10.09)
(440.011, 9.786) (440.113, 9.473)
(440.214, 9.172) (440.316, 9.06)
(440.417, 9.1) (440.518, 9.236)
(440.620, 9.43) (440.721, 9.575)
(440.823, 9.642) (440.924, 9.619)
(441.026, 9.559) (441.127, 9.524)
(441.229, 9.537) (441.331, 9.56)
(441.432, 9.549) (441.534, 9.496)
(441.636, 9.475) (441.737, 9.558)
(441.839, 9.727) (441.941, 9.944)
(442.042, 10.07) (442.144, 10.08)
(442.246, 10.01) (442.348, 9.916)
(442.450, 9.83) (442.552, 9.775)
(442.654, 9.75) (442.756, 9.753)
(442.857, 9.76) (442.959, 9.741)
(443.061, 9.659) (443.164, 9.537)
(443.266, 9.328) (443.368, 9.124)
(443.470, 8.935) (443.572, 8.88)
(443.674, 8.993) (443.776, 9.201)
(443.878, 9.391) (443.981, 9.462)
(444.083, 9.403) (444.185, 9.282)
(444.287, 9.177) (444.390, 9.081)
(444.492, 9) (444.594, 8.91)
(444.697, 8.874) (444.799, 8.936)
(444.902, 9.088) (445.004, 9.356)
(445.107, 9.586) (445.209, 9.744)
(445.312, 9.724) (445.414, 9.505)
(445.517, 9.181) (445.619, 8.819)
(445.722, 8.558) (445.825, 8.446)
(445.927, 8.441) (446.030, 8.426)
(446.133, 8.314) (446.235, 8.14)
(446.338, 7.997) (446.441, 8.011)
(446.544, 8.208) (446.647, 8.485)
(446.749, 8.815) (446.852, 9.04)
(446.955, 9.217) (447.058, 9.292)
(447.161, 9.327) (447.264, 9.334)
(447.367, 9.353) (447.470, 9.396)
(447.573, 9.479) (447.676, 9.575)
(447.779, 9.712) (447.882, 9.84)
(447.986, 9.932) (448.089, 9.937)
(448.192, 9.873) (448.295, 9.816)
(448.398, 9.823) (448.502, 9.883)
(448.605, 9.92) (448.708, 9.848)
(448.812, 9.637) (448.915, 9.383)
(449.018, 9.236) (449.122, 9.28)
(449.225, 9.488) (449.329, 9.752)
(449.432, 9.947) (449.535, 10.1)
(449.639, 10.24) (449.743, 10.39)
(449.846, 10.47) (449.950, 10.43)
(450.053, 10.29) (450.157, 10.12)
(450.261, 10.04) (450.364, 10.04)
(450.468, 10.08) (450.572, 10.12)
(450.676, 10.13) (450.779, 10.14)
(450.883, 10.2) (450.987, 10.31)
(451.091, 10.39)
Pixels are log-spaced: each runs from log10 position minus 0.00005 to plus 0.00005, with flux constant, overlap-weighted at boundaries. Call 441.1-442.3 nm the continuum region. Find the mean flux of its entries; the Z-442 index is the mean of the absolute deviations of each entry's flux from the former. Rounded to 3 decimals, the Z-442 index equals 0.213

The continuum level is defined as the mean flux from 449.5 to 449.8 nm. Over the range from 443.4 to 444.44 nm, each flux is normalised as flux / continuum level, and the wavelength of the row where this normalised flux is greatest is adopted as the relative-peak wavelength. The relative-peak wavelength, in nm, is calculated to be 443.981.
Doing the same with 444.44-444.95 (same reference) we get 444.902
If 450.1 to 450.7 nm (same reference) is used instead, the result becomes 450.676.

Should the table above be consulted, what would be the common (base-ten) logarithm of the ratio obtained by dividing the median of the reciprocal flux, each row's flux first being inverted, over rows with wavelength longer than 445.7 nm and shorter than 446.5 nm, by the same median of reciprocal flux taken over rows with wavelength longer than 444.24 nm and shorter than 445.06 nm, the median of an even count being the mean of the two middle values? 0.03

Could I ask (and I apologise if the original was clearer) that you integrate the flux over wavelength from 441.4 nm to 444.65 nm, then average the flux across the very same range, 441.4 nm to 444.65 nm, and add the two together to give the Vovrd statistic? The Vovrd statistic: 40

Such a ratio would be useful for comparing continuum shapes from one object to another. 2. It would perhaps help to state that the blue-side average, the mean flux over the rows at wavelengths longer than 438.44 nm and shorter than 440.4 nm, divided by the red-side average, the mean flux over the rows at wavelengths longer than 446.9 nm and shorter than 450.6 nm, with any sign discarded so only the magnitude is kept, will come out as 0.94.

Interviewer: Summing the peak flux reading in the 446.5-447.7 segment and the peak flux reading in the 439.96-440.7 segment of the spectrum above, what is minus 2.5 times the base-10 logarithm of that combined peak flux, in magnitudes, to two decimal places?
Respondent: -3.22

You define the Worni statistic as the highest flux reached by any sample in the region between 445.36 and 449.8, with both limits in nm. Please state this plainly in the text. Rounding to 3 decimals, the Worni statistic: 10.390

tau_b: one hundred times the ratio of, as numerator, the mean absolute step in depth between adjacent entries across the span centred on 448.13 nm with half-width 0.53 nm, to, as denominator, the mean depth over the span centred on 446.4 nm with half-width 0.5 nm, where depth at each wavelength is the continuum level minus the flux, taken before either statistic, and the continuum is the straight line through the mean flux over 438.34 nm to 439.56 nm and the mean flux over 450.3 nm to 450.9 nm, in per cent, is 5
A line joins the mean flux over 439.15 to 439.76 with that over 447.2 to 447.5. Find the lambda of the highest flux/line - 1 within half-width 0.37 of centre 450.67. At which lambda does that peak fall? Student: 450.987 nm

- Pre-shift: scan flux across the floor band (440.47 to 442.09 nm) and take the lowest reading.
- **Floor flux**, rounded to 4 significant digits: 9.236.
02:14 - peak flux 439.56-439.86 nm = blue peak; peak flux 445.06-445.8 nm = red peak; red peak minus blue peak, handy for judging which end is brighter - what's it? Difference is -0.49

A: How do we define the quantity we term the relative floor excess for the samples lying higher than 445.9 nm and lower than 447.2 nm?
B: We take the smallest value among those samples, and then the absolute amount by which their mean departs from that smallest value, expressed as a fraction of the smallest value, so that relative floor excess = 0.07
